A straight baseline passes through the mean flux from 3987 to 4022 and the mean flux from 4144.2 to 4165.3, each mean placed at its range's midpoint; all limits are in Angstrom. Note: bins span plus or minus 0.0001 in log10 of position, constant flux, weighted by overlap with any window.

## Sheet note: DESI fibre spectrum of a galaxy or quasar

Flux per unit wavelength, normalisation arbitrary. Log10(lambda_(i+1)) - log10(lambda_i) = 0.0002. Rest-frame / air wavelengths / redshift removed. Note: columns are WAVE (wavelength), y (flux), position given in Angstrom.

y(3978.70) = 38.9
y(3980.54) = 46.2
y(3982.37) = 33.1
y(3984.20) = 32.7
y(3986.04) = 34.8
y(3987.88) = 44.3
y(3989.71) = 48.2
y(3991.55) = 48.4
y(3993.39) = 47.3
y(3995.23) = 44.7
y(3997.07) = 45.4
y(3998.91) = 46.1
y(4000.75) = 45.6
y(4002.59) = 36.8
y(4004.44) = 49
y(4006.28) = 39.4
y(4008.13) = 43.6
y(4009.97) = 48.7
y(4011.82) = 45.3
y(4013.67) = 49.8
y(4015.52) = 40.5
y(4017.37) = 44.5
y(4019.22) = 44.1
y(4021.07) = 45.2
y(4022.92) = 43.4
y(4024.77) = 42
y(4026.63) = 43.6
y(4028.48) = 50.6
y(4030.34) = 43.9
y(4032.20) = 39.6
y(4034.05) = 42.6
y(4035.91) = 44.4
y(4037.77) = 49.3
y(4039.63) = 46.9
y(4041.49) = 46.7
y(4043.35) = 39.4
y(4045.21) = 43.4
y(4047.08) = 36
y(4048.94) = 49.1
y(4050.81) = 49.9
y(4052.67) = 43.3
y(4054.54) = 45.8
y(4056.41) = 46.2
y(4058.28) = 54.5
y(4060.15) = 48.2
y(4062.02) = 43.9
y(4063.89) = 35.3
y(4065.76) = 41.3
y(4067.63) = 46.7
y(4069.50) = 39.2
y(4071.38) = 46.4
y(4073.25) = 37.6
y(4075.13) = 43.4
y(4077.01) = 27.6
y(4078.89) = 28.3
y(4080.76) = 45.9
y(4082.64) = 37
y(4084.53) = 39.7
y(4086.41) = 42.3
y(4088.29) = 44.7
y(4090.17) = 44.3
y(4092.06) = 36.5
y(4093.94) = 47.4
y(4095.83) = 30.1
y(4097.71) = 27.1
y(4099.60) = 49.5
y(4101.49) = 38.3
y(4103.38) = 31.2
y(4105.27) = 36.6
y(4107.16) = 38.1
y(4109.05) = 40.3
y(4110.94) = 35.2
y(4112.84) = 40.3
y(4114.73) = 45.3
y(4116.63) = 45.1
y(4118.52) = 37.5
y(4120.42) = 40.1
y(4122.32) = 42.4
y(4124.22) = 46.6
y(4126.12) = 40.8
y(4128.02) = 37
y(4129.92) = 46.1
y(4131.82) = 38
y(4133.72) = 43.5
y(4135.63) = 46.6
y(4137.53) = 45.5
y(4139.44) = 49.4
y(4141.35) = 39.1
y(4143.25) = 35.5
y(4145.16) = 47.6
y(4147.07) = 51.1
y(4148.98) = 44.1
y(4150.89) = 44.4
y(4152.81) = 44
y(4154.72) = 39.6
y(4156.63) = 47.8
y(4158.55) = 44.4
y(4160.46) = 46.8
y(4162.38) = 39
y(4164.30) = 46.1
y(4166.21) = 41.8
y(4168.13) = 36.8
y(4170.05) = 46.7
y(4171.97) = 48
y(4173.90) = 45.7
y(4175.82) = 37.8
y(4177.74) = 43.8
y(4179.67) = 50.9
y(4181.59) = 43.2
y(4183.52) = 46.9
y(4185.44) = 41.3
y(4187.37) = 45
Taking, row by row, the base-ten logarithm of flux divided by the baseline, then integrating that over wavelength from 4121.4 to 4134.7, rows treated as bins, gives -0.41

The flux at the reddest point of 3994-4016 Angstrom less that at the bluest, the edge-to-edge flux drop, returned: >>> -4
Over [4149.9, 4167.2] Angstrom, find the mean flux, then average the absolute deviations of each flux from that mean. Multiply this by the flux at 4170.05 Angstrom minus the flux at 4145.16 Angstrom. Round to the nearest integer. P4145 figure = -2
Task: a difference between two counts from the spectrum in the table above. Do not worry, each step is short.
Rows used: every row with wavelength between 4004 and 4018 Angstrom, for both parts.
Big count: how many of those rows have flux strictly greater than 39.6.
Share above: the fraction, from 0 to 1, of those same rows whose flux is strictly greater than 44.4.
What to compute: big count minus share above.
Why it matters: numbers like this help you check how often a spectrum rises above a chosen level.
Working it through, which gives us 6.4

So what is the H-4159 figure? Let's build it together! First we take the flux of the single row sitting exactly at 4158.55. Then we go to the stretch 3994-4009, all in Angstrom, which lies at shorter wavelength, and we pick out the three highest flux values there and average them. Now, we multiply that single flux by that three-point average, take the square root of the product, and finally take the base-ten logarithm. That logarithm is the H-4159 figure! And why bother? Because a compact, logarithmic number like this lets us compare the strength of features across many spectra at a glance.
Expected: 1.66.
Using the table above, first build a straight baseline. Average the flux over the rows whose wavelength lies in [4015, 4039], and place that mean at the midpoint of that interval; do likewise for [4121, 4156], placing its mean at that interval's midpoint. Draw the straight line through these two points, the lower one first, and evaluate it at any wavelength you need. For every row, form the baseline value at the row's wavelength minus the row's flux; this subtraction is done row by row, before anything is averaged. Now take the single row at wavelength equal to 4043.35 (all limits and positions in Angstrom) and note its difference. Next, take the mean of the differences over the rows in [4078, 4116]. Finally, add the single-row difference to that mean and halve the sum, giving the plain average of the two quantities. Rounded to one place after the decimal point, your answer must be 4.7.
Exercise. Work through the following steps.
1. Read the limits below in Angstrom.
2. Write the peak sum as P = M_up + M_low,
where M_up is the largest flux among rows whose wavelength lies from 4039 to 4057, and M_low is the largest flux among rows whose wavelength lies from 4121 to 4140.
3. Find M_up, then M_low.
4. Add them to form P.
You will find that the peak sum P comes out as 99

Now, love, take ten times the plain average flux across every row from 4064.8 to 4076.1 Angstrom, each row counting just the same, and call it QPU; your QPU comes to 424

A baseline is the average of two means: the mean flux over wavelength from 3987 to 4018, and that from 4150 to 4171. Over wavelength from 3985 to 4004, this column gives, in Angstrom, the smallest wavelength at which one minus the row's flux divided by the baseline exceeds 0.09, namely 3986.04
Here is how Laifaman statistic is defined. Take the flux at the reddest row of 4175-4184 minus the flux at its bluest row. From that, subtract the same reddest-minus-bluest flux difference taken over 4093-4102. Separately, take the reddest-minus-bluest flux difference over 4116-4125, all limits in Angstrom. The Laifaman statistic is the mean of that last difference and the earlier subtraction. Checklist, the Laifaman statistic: 10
